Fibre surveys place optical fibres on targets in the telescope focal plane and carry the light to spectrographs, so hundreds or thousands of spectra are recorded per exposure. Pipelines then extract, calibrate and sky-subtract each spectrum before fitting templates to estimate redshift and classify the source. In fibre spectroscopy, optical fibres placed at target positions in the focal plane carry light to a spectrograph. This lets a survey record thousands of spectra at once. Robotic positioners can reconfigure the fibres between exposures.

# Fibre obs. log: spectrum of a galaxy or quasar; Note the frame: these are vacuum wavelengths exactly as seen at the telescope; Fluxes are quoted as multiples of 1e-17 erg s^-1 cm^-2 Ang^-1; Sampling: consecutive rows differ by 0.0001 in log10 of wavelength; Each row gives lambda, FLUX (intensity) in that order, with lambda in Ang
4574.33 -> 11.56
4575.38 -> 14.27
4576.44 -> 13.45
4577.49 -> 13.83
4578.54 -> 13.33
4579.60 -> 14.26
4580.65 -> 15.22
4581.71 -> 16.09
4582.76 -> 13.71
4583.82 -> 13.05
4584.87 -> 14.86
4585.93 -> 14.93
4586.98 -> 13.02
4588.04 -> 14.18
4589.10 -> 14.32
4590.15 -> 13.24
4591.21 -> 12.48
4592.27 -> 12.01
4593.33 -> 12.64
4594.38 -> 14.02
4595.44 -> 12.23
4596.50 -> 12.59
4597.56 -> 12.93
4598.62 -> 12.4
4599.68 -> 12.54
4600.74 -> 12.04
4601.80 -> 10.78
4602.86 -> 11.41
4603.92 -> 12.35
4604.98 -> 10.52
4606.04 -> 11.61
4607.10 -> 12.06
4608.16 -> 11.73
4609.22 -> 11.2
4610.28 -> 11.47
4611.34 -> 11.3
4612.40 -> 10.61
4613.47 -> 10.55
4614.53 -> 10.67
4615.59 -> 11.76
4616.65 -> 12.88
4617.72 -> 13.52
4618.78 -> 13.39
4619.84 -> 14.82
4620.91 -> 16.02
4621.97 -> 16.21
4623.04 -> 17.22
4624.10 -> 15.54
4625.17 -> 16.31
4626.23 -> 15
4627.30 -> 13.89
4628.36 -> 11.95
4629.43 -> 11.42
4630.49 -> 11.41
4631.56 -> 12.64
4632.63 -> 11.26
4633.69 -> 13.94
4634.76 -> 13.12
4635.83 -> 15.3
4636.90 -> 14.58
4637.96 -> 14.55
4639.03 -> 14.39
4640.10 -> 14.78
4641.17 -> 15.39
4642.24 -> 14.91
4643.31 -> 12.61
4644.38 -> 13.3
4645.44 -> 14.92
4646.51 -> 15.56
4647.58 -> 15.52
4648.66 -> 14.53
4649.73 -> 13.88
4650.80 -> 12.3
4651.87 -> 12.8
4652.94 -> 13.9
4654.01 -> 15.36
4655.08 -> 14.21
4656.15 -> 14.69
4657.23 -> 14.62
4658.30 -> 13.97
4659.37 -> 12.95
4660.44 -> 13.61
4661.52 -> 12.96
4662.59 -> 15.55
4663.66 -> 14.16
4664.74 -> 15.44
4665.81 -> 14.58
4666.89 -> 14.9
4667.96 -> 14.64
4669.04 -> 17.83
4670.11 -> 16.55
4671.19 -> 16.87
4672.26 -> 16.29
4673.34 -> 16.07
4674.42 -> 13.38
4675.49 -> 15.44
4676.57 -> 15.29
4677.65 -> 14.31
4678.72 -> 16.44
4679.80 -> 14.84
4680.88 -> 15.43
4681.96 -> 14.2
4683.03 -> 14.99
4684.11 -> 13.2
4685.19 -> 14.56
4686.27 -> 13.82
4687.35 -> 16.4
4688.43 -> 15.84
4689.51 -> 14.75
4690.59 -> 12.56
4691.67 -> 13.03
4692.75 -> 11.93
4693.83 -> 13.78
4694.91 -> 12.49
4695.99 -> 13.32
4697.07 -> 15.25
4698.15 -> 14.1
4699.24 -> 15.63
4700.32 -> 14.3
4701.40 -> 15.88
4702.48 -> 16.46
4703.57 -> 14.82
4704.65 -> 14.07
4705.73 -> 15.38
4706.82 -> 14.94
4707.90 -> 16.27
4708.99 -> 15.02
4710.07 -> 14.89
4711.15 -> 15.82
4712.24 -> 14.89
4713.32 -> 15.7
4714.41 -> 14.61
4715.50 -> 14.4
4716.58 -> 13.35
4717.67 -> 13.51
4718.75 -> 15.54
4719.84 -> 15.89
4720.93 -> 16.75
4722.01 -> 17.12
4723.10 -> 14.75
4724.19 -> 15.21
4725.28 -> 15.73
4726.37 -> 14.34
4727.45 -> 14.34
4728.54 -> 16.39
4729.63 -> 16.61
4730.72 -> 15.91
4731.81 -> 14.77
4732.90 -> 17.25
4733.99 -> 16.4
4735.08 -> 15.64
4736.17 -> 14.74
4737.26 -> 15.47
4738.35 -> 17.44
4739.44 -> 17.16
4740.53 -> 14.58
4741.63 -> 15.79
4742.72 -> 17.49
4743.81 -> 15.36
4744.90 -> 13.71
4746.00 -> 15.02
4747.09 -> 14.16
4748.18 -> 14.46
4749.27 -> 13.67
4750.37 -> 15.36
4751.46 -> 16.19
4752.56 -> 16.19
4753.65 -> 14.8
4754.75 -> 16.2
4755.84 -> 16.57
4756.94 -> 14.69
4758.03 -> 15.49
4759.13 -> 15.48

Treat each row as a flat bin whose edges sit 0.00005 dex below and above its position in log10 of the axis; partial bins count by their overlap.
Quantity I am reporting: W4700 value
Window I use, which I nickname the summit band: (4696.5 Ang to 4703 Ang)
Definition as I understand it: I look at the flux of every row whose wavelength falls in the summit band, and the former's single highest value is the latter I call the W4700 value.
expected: 16.46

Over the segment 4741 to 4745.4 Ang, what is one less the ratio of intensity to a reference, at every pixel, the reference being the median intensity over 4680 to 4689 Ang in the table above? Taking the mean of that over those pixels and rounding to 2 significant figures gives -0.055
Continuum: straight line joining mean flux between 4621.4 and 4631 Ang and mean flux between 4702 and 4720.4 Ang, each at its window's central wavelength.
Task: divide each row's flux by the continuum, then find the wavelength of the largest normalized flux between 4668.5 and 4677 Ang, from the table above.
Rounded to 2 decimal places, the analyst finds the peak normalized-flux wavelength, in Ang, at 4669.04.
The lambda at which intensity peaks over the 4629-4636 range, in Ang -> 4635.83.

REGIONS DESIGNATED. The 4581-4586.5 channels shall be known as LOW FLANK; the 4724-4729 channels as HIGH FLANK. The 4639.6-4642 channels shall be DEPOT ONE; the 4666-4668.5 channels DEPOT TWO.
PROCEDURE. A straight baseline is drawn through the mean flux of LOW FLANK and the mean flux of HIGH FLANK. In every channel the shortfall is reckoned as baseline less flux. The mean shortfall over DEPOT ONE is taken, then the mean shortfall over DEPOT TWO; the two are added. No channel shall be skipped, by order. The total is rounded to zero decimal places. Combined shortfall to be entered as 0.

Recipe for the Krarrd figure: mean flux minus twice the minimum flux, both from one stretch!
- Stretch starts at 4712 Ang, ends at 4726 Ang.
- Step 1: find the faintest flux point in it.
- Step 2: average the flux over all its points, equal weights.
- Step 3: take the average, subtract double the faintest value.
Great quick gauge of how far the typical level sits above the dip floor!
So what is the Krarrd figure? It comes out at -11.5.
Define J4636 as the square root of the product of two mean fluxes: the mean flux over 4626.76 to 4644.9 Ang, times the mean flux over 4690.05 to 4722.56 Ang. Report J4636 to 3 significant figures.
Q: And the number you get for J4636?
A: 14.1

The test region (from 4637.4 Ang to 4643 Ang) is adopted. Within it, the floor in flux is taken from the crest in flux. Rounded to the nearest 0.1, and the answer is 1.0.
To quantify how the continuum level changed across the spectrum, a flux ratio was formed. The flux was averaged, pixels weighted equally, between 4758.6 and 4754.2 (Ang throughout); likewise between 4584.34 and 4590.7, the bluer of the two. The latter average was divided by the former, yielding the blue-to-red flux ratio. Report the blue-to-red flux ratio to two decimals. 0.90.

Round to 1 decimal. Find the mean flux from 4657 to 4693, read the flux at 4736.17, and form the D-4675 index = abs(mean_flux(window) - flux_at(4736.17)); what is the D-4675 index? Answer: 0.0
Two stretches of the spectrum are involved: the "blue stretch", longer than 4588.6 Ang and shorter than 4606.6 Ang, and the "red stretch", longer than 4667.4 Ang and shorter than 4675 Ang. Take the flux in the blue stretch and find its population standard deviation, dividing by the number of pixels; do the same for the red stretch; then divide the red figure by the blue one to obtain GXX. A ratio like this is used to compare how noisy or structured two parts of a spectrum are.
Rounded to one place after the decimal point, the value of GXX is 1.4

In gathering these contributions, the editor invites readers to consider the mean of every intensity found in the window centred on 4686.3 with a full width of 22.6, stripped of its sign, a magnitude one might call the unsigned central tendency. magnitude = 14.4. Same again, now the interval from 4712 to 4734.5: 15.4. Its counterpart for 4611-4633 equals 13.3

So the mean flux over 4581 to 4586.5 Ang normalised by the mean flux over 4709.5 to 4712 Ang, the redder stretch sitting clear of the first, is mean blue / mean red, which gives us 0.95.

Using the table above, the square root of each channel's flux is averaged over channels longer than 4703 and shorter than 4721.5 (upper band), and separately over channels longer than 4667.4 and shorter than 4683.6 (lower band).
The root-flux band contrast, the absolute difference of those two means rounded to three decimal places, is 0.057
